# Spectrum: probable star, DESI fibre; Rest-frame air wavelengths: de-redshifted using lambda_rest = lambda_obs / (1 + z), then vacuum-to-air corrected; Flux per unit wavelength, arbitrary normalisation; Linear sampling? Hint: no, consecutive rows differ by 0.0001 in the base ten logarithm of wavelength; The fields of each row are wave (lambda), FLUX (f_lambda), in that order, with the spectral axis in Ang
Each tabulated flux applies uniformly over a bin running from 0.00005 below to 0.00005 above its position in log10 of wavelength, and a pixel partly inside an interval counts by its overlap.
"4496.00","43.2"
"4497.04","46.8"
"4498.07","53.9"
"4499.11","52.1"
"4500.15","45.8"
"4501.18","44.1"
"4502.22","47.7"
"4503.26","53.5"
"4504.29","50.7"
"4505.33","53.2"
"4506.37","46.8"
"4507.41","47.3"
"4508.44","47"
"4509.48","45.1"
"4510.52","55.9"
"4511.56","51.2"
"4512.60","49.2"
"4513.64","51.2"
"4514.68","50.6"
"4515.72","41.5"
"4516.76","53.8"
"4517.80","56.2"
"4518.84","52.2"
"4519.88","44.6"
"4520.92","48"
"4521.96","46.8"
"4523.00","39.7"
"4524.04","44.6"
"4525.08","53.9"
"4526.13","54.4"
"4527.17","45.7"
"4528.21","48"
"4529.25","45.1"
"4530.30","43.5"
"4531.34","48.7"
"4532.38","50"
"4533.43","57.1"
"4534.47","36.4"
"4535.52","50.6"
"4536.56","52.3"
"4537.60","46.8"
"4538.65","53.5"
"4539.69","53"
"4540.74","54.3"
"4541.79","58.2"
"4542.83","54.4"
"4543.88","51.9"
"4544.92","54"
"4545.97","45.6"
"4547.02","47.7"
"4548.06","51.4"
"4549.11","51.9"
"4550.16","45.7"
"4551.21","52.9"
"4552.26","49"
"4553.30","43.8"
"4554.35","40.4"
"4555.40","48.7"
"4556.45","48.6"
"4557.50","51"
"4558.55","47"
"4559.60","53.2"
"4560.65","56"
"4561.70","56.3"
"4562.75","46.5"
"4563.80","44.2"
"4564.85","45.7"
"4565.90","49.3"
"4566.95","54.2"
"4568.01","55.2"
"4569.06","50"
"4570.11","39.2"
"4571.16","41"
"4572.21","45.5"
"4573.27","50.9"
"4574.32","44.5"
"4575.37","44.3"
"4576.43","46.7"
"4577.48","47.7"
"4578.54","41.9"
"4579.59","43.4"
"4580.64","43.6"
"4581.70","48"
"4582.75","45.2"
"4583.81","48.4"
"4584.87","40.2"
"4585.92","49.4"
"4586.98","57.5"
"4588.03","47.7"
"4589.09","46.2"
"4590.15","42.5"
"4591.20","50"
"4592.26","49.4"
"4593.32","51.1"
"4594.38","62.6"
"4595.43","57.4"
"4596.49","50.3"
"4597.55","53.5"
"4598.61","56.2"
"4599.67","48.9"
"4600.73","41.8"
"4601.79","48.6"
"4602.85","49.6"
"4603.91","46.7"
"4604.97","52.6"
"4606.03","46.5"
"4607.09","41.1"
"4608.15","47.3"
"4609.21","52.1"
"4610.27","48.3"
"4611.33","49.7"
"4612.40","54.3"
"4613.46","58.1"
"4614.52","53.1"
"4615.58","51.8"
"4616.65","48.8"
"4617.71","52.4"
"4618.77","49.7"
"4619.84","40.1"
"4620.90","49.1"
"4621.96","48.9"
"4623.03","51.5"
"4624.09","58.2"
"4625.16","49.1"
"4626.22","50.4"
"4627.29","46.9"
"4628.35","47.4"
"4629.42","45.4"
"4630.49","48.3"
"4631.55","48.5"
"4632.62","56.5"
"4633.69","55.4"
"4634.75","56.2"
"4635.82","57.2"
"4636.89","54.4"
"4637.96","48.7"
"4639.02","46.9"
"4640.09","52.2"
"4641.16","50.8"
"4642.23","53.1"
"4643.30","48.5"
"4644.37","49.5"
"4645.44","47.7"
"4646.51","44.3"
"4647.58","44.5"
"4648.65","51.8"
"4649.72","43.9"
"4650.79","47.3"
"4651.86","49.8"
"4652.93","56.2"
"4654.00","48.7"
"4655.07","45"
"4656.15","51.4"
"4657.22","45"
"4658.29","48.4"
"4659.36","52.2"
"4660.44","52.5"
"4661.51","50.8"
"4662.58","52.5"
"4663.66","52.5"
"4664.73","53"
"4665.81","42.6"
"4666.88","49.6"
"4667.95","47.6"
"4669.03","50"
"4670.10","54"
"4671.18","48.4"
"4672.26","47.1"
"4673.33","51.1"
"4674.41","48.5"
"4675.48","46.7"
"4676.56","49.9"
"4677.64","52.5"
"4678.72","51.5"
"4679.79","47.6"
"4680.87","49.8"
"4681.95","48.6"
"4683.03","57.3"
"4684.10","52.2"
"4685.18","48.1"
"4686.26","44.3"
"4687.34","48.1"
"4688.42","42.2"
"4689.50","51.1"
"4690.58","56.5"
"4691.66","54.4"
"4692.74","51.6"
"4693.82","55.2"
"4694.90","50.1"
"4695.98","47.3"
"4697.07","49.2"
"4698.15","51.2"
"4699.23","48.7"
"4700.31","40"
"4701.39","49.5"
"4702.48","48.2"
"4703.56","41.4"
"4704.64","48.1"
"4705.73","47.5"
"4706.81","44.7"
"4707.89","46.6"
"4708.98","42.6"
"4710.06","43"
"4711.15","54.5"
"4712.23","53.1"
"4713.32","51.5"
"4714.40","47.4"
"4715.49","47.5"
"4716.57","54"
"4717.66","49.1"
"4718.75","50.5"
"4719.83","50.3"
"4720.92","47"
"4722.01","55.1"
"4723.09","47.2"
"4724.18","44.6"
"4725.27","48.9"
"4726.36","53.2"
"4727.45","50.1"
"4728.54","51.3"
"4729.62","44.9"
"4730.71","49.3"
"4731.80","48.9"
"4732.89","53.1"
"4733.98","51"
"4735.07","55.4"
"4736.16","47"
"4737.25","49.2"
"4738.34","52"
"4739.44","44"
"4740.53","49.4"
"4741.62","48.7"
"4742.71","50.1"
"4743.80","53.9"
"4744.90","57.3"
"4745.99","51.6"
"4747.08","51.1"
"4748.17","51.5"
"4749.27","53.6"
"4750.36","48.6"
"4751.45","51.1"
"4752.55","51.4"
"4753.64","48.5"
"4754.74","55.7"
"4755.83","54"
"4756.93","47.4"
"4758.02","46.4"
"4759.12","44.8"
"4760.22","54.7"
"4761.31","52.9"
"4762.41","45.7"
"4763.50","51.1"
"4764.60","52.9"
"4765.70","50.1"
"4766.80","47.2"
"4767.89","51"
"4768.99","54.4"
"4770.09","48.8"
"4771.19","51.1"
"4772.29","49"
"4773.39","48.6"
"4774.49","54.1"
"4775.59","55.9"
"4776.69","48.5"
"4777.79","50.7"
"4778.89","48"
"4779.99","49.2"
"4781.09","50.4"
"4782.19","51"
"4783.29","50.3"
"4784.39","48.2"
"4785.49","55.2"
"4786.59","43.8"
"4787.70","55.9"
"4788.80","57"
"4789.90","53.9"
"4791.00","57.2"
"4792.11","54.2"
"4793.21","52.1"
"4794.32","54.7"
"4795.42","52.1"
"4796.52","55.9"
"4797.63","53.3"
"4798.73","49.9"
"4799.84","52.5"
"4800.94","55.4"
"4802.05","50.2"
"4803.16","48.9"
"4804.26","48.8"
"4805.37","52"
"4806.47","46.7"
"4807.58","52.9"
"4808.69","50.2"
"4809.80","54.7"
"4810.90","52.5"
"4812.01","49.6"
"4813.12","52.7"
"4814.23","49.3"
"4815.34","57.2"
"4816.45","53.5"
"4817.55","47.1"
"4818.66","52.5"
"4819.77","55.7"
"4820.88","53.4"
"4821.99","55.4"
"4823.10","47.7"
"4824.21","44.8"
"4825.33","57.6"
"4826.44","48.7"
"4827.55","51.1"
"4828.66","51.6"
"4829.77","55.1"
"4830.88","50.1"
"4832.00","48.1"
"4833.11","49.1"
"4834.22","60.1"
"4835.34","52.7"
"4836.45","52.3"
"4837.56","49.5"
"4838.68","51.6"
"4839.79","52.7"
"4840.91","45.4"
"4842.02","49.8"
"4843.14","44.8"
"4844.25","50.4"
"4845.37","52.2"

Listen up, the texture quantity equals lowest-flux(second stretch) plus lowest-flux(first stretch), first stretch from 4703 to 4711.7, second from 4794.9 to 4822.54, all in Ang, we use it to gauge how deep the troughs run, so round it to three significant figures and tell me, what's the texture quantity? 88.1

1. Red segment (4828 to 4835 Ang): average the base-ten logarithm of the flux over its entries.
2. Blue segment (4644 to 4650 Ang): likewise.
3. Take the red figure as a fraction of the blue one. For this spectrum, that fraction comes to 1.03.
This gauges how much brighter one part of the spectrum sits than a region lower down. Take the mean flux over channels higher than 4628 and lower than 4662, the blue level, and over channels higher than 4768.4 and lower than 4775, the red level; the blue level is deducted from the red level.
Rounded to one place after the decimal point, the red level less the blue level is 1.0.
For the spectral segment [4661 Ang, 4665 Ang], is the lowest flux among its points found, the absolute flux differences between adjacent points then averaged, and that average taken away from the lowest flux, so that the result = 50.1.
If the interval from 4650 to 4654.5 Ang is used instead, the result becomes 41.8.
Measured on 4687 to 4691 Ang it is 35.5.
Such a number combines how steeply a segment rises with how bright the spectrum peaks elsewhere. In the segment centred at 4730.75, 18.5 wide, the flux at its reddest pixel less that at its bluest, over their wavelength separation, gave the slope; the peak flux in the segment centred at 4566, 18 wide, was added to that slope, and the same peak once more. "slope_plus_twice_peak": 112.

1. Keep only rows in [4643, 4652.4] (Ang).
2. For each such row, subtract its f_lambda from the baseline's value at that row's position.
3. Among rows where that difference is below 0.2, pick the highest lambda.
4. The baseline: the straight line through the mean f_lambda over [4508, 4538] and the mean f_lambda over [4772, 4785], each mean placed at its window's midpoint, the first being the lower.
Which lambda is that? 4651.86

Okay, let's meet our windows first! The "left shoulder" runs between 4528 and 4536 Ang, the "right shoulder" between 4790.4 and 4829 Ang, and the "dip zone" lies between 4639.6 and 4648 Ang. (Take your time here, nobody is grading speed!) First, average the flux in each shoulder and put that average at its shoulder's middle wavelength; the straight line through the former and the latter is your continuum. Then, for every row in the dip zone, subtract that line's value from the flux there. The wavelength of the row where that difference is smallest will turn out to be 4646.51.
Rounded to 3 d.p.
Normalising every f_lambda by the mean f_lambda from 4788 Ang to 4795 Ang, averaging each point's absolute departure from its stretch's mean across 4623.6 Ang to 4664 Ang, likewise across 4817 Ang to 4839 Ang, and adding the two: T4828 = 0.112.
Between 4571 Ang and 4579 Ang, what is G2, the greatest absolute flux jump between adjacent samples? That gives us 6.4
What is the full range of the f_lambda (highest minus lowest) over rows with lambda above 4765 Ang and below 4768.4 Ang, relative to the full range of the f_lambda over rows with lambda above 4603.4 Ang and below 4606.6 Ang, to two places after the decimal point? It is 0.62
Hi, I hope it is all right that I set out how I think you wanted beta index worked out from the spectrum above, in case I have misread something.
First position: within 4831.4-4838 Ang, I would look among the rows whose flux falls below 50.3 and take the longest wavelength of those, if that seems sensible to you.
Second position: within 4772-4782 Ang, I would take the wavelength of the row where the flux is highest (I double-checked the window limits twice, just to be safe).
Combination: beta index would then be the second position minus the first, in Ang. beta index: -62.0 Ang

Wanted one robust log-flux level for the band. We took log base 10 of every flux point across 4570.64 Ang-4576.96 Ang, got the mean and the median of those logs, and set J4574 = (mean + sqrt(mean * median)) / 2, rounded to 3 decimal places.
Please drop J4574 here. 1.656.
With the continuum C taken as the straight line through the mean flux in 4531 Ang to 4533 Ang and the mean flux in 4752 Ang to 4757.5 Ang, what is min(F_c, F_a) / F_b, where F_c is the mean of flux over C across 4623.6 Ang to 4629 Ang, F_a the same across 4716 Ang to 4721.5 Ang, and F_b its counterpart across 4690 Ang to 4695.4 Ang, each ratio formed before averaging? 0.93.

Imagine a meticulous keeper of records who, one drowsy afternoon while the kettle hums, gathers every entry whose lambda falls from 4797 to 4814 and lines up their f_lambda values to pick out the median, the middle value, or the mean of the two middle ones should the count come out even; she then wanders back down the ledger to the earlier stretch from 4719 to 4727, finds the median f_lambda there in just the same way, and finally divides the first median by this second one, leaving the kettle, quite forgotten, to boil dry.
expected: 1.06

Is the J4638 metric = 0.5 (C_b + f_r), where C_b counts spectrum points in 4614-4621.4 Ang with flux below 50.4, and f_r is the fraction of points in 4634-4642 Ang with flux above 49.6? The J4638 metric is 2.36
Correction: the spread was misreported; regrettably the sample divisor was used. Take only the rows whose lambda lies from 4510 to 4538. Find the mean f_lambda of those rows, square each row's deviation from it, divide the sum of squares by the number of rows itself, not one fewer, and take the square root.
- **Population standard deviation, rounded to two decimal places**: 5.04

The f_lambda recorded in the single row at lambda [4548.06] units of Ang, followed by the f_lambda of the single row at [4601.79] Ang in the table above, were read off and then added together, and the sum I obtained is 100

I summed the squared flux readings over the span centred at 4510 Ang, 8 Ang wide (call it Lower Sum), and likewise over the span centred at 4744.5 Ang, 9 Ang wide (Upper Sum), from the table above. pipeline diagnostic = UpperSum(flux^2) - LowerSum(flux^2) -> 1978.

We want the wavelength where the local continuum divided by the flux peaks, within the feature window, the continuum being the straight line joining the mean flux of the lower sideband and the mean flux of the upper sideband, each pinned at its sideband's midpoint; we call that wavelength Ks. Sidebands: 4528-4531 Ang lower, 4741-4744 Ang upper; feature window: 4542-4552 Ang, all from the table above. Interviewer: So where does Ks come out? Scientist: 4550.16 Ang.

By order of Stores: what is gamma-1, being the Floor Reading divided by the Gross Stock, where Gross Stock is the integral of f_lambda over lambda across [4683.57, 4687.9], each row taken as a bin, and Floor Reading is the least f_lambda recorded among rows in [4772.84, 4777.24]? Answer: 0.233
